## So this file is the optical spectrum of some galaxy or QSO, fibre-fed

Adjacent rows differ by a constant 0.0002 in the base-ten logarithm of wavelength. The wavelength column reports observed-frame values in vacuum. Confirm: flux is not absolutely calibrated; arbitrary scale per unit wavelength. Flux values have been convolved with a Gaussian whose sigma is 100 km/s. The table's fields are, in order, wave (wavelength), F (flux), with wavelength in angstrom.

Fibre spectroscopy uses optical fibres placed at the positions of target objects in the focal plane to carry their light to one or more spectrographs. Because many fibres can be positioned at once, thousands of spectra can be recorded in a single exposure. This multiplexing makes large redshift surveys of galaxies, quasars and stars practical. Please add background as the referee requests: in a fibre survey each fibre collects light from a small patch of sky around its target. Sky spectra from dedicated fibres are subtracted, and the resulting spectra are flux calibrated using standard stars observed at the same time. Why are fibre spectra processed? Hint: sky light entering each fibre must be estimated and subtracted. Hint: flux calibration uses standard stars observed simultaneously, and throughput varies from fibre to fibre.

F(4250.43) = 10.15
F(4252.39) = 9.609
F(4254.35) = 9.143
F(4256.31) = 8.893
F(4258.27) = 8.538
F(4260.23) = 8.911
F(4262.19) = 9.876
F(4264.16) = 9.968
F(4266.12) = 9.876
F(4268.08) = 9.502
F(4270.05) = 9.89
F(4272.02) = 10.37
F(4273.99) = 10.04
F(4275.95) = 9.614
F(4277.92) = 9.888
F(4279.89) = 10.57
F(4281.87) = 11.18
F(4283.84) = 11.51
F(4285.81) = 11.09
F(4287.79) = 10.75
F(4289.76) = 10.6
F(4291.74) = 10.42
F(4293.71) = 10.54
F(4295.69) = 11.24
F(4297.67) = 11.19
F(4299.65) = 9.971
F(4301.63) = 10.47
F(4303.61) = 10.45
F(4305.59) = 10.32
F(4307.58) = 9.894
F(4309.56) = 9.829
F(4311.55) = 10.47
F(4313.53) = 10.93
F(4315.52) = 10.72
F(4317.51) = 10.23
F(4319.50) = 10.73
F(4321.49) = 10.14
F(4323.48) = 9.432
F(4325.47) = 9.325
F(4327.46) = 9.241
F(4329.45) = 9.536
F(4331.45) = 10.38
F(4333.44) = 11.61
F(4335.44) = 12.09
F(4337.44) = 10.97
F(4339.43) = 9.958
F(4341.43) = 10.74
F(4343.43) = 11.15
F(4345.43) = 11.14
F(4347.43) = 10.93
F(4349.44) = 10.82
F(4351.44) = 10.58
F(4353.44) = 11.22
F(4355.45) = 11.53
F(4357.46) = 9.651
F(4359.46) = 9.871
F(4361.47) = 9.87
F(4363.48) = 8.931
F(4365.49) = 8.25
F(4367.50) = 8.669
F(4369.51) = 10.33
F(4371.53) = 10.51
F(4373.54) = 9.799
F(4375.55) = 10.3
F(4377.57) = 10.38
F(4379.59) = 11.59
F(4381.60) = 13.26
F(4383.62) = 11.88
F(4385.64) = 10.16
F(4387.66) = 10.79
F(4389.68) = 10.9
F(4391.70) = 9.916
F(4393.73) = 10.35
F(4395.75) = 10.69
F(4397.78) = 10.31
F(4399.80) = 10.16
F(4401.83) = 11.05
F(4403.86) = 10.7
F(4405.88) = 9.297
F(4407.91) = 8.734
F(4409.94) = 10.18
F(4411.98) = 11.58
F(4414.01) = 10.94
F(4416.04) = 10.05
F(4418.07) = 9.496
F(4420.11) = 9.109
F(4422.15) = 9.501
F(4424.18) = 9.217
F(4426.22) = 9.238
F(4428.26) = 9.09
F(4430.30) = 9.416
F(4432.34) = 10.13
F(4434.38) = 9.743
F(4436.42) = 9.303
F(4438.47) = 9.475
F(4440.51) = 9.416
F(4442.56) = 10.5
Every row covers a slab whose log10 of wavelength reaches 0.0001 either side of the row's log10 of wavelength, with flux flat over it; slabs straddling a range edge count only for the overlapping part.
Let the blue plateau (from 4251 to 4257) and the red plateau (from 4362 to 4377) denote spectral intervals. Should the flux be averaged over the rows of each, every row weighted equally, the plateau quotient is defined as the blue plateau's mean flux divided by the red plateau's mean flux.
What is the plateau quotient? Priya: 0.97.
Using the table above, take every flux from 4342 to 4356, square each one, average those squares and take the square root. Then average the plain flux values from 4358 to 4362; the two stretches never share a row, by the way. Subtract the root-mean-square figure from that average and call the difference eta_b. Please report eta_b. -1.2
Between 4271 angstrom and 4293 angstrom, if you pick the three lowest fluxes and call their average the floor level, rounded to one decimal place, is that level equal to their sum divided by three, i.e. 9.8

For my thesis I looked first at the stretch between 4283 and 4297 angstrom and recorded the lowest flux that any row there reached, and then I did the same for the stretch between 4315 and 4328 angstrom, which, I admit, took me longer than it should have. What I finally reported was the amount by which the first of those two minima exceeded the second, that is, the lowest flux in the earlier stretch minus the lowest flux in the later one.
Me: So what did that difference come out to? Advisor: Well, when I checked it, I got 1.2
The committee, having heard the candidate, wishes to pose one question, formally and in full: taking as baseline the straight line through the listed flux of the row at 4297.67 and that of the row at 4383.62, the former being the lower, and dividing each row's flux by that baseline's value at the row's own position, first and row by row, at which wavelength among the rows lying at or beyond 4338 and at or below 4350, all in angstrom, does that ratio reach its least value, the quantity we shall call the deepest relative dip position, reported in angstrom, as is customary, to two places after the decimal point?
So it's 4339.43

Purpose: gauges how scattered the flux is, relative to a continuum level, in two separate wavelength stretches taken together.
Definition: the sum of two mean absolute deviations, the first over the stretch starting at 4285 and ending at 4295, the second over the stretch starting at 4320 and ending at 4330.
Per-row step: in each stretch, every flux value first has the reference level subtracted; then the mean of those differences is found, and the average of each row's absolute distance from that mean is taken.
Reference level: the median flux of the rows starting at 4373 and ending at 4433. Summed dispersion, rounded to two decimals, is 0.43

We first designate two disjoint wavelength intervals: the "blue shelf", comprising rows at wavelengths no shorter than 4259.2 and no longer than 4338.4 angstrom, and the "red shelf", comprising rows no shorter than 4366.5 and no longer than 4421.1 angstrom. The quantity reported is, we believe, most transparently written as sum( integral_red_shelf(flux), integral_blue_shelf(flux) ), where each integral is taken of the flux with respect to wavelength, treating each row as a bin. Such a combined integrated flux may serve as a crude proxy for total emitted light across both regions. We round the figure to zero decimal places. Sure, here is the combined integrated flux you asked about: 1388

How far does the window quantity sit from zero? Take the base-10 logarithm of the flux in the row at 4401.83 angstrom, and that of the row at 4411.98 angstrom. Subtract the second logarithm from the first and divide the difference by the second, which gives -0.019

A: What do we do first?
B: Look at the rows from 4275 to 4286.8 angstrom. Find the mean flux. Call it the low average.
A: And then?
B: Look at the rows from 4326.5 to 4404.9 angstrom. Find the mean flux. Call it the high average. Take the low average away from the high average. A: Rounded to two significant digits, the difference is -0.12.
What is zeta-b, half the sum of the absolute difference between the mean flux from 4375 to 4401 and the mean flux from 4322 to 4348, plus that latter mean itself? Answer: 5.41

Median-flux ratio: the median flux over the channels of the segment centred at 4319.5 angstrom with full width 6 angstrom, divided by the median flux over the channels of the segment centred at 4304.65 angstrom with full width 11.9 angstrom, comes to 1.008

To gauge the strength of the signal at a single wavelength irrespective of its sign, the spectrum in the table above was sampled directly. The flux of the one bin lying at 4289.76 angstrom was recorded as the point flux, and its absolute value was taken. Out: 10.6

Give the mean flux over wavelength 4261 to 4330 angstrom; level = 10.3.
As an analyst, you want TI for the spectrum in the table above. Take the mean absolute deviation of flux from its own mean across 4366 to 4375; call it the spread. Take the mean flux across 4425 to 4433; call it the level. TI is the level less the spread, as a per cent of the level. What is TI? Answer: 93.7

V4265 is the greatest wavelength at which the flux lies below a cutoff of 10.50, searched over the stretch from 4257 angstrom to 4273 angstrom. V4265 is 4272.02 angstrom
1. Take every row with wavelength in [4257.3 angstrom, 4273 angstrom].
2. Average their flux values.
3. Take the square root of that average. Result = 3.10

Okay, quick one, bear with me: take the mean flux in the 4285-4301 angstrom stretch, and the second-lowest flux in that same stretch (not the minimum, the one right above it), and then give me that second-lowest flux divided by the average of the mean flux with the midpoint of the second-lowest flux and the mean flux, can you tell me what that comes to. 0.979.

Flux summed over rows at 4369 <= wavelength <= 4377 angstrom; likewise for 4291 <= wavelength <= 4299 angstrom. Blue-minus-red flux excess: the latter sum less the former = 2.5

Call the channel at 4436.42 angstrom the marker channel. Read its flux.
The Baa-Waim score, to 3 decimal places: 9.303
